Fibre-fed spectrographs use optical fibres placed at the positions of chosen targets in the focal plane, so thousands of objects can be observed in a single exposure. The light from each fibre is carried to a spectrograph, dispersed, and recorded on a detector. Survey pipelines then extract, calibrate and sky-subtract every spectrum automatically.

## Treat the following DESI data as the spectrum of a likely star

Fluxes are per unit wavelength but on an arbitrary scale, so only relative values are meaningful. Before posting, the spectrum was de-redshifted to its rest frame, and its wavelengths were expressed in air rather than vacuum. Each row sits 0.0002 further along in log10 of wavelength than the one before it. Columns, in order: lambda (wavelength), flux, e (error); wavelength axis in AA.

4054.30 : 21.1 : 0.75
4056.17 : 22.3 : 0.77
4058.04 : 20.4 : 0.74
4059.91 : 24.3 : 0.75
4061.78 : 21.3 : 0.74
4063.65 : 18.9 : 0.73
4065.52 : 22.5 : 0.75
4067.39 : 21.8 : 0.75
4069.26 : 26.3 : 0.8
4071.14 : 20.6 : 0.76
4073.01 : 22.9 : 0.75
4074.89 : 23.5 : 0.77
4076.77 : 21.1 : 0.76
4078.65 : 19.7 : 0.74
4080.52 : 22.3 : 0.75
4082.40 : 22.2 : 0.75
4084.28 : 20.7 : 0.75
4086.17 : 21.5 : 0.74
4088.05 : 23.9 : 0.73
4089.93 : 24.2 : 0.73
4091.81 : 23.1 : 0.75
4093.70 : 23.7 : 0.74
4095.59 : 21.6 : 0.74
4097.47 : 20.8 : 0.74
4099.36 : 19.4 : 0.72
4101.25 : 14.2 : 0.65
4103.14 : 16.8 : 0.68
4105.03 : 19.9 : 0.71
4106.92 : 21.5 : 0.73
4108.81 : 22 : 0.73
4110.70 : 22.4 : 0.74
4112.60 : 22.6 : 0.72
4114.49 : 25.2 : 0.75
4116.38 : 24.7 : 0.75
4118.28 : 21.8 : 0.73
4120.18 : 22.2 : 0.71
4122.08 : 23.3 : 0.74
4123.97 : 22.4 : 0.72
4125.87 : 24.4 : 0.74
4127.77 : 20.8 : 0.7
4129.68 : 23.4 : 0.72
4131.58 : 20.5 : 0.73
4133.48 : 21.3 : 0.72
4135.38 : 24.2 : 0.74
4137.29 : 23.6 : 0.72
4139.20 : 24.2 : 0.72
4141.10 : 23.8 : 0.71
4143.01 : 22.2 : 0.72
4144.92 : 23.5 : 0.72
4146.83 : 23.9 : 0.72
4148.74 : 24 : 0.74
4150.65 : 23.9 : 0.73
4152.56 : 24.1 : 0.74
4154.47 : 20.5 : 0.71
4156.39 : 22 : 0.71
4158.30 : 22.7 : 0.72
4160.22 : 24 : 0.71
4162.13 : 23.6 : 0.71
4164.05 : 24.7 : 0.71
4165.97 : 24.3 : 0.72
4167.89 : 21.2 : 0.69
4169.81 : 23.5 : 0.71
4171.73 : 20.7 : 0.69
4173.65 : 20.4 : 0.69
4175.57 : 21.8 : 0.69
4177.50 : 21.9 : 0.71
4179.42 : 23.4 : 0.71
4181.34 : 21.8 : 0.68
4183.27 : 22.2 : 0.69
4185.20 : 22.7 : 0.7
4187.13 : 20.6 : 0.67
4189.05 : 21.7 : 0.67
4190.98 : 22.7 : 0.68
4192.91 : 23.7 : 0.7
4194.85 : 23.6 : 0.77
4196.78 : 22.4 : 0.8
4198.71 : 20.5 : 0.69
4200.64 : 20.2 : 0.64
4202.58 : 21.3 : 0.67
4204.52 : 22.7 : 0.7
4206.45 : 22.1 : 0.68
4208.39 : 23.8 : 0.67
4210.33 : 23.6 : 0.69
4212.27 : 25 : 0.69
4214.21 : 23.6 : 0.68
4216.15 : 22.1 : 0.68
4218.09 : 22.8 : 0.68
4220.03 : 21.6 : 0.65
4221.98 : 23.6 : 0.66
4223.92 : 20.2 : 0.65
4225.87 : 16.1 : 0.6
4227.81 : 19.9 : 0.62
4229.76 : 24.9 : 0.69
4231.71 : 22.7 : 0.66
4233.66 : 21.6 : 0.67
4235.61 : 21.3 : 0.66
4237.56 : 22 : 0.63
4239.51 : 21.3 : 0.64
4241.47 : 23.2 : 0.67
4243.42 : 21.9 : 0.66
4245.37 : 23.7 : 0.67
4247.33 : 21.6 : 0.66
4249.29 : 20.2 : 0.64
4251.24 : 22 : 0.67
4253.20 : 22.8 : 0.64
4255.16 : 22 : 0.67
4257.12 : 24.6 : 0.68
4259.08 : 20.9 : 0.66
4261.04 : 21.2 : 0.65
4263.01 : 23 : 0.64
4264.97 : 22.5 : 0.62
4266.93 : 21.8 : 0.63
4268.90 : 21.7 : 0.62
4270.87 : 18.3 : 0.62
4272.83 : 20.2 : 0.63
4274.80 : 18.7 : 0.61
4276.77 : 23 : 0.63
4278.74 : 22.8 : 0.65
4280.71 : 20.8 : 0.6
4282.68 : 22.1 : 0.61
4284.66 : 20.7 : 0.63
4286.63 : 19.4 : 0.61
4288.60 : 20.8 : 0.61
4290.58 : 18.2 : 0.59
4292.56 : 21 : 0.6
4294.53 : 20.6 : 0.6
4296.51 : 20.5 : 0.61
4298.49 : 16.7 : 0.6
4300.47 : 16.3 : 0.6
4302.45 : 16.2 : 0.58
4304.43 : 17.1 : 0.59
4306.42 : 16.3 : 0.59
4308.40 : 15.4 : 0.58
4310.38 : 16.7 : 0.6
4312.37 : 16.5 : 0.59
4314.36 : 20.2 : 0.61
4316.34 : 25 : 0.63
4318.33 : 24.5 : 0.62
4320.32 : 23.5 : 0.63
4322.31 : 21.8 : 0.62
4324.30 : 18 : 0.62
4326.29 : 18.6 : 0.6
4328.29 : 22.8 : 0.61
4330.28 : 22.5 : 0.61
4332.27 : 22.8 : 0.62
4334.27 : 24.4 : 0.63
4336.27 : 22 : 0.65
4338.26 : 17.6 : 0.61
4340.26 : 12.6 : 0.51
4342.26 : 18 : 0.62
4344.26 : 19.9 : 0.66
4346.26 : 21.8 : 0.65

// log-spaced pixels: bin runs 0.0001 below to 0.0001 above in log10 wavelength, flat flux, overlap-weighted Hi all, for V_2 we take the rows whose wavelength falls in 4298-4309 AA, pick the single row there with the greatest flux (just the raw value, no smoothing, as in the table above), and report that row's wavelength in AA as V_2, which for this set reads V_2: 4304.43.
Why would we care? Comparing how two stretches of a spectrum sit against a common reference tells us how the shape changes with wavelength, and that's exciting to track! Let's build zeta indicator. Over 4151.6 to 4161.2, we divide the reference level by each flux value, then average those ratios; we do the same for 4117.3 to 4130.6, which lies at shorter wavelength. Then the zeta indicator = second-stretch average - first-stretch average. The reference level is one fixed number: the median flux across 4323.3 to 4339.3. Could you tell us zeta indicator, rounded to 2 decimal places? 0.00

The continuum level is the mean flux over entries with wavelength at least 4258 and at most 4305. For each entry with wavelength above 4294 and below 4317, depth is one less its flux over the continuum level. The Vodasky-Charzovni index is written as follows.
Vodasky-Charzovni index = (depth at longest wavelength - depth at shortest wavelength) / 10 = -0.022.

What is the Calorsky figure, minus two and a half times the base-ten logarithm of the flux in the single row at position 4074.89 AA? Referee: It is -3.43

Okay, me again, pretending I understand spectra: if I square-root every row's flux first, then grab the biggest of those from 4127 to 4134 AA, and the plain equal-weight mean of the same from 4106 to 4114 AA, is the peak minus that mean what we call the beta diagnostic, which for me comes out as 0.1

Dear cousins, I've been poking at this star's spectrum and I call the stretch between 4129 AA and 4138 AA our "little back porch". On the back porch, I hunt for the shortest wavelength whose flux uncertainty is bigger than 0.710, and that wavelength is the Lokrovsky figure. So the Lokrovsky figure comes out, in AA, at 4129.68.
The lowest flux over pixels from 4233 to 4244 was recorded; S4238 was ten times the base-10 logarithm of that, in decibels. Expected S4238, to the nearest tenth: 13.3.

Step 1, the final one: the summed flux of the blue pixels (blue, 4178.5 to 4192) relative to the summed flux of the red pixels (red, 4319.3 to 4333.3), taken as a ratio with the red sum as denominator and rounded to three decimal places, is 1.034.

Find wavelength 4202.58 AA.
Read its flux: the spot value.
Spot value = 21.3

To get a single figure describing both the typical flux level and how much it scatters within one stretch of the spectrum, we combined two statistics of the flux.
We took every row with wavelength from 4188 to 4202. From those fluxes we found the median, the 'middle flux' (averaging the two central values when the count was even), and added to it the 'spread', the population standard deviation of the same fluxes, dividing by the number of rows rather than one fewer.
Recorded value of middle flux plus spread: 23.7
